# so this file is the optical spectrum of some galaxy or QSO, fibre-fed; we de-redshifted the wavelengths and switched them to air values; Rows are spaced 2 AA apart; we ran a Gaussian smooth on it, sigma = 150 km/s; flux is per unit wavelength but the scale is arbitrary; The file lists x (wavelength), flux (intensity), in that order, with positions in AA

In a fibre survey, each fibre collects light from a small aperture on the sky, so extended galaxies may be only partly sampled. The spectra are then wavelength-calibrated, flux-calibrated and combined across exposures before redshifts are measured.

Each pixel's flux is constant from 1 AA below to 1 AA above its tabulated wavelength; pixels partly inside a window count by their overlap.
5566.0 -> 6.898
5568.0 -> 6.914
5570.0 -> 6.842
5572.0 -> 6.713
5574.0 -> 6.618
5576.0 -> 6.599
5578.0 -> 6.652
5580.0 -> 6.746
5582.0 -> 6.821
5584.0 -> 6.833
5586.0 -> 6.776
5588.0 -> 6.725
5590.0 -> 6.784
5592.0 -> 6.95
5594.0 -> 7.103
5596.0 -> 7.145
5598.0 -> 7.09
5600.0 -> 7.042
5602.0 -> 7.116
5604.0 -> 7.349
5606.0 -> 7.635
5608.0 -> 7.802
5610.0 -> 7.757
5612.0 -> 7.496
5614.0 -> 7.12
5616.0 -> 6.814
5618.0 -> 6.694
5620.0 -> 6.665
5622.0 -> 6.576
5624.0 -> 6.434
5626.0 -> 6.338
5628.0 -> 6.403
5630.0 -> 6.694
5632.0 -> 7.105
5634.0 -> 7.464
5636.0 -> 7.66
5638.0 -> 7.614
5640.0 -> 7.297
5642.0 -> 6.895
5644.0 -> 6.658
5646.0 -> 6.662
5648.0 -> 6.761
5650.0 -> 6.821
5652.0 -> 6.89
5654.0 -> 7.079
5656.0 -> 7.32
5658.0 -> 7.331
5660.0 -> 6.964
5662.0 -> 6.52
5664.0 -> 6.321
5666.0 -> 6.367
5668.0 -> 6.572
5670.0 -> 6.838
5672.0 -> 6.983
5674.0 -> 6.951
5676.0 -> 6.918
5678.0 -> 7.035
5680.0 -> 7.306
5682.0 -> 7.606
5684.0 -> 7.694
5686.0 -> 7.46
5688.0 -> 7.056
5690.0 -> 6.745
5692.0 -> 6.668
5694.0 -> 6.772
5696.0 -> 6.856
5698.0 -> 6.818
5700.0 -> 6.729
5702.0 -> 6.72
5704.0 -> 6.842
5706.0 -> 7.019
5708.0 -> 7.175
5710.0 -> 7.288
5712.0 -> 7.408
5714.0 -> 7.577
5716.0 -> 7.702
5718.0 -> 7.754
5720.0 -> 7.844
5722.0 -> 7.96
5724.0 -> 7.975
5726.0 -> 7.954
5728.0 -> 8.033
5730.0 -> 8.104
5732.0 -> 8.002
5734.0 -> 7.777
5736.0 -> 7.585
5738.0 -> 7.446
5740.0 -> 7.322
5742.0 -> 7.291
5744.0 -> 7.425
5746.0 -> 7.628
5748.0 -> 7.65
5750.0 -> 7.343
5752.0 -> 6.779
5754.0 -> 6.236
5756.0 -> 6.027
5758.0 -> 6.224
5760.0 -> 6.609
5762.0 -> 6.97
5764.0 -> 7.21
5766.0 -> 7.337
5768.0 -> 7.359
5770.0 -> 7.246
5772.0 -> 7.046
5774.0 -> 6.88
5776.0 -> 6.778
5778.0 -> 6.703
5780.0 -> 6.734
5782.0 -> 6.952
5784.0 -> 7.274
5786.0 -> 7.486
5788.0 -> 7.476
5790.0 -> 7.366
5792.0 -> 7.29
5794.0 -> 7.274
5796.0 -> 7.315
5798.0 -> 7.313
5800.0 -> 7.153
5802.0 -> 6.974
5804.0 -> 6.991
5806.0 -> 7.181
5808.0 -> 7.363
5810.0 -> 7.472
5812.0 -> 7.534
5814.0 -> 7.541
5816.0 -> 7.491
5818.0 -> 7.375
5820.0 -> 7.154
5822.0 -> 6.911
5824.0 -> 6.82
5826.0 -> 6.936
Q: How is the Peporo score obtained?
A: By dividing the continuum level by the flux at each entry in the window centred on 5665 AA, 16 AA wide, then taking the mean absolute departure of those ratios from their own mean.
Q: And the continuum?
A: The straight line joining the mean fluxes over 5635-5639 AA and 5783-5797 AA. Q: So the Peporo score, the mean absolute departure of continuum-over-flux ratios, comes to 0.049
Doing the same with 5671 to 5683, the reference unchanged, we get 0.032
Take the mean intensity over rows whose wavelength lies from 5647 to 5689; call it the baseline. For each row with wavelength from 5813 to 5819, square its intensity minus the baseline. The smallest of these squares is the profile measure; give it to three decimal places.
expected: 0.148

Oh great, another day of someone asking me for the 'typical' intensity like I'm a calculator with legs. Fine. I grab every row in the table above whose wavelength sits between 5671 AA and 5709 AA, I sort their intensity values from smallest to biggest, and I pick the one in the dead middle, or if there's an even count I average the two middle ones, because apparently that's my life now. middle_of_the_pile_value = 6.95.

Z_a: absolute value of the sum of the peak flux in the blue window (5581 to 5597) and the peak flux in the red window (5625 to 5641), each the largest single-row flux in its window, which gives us 14.8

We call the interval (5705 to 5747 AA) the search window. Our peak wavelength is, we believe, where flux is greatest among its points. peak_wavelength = 5730.0 AA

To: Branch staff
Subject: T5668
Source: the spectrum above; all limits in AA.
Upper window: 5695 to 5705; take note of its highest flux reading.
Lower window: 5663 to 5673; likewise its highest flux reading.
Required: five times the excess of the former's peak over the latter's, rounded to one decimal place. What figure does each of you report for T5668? -0.6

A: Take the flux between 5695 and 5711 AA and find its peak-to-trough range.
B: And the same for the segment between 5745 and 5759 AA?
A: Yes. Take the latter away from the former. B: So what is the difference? -1.1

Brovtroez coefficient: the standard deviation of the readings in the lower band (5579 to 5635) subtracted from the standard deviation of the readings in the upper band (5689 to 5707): -0.29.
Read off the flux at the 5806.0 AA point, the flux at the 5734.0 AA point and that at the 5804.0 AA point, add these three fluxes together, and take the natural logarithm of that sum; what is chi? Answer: 3.09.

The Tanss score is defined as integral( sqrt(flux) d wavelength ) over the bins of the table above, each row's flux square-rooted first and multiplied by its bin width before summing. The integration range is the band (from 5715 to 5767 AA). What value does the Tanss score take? 141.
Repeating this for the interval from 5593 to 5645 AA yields 138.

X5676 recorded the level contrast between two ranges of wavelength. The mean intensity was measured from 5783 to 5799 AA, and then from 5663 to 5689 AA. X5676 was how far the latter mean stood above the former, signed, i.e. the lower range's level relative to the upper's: -0.34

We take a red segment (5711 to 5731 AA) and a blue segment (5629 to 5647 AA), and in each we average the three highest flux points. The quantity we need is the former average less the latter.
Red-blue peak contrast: 0.46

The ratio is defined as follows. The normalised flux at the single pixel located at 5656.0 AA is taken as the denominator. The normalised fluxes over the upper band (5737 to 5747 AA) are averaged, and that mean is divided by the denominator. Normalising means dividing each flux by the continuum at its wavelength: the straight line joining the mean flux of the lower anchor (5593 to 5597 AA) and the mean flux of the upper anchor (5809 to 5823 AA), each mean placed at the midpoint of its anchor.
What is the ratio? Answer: 1.00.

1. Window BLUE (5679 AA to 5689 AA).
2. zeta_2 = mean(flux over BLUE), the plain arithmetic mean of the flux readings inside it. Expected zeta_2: 7.42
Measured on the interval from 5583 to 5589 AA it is 6.78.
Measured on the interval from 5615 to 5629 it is 6.56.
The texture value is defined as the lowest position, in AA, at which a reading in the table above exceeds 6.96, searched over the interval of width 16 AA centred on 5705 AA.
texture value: 5706.0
